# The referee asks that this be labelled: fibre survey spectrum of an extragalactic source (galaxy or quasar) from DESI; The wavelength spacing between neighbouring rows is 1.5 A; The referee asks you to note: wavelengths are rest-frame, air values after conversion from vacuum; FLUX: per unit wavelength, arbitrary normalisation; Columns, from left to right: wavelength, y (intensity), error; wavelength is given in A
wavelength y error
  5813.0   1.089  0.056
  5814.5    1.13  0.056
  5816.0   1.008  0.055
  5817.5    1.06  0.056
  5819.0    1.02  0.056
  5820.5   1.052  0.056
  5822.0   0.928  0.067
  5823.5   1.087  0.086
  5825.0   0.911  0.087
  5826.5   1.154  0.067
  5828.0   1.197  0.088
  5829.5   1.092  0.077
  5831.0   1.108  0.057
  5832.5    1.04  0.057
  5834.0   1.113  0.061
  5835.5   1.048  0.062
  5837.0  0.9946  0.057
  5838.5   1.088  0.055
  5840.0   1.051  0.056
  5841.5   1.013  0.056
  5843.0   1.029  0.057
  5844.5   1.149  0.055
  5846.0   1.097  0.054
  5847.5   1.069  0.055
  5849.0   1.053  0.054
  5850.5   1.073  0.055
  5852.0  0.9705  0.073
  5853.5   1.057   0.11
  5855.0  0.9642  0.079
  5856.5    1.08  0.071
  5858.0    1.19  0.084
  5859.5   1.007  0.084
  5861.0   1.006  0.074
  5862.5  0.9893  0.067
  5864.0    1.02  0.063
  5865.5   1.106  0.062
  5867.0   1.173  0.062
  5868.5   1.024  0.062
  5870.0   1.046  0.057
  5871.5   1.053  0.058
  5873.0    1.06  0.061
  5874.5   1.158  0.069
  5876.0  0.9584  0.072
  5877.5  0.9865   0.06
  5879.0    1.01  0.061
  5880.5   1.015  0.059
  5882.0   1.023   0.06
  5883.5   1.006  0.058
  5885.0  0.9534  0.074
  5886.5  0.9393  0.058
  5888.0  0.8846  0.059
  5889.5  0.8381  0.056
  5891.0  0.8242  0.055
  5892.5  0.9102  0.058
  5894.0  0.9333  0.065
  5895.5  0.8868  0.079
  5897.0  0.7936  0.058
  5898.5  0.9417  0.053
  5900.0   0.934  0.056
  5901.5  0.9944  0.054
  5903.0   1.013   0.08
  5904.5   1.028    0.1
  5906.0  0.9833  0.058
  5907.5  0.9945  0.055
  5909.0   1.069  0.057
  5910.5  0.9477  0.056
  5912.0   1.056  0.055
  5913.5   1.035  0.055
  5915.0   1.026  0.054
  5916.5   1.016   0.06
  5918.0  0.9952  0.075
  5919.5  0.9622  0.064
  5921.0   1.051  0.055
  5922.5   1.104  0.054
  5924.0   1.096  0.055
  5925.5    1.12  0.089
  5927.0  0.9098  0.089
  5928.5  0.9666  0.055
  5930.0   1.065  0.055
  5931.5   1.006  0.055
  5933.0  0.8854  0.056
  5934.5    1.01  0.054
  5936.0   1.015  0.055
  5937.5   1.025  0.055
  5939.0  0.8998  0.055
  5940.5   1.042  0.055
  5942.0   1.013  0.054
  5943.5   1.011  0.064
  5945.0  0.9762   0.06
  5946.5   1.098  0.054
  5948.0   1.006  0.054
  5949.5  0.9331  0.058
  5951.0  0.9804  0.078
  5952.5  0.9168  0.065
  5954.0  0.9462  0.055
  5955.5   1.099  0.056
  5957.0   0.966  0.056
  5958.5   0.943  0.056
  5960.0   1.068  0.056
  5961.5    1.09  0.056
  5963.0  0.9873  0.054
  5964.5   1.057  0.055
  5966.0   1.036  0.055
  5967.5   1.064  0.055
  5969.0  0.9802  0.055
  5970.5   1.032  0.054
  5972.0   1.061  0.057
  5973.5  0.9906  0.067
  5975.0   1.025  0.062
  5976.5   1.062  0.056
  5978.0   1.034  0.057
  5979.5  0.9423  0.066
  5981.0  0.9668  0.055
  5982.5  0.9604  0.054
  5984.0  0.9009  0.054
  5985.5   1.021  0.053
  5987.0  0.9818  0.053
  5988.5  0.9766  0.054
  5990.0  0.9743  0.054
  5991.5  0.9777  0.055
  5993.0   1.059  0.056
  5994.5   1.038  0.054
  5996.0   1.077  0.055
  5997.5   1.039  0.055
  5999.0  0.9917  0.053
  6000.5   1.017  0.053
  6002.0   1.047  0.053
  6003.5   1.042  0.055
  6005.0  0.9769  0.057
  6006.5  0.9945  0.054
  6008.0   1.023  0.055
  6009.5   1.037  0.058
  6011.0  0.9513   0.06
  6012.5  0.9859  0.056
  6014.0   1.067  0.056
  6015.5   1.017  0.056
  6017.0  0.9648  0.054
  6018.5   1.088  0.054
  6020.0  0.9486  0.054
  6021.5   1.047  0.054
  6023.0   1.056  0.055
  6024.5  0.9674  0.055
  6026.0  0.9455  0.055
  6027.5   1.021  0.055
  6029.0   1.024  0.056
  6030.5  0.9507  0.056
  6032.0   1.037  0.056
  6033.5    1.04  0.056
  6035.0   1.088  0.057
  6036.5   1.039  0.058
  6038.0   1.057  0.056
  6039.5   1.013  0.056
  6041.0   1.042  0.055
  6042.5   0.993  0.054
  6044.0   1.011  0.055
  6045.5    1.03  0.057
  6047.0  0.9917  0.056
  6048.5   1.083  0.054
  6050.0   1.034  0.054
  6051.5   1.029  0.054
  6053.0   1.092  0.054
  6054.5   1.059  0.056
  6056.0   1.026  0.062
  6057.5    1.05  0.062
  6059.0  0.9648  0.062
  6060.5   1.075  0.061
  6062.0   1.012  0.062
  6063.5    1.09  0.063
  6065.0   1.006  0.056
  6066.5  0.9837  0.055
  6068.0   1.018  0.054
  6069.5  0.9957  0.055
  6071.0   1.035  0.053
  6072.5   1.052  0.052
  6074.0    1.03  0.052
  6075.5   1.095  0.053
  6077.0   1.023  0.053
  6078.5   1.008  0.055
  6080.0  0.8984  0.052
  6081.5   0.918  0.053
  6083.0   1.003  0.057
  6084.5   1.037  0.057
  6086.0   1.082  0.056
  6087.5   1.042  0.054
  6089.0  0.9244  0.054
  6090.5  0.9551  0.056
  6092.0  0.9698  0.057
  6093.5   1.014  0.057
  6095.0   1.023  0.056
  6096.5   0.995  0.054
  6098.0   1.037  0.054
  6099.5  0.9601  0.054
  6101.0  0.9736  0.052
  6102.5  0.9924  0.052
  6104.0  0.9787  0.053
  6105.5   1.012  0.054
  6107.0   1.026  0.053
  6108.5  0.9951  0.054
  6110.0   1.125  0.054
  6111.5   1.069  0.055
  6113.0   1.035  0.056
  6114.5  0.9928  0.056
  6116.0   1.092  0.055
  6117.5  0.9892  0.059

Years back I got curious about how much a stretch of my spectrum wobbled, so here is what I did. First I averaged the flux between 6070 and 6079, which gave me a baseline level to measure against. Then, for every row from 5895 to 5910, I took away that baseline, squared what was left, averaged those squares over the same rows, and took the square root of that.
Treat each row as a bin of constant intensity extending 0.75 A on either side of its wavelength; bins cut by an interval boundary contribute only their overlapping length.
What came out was 0.11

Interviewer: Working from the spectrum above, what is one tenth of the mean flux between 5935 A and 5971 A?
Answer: 0.101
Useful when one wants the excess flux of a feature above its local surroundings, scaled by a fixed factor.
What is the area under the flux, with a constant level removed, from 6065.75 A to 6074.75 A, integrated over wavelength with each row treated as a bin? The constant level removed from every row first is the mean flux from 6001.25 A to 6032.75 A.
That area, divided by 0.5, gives 0.2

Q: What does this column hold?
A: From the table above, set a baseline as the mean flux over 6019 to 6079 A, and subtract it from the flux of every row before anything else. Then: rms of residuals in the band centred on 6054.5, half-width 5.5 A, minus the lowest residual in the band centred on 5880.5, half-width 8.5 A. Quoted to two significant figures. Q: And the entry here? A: 0.18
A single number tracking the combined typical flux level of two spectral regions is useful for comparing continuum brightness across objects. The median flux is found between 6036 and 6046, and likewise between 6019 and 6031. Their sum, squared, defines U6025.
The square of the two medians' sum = 4.10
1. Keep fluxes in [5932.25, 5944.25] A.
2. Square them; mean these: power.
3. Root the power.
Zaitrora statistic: 0.989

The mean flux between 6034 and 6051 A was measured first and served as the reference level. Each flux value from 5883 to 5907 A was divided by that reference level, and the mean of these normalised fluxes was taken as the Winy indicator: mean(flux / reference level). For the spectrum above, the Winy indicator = 0.898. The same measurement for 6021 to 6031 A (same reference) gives 0.968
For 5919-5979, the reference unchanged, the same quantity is 0.979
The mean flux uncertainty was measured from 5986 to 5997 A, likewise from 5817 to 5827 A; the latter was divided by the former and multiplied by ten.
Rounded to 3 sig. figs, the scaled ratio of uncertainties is 12.5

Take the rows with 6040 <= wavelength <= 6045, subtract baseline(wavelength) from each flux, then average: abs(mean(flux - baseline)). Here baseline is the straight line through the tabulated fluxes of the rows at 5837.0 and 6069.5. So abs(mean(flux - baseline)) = 0.020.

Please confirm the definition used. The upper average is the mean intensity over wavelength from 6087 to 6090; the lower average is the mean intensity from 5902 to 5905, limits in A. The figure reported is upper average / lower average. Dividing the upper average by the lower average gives 0.96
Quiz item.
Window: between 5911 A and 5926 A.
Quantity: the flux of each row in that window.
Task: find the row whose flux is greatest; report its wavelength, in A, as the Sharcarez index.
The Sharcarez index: 5925.5 A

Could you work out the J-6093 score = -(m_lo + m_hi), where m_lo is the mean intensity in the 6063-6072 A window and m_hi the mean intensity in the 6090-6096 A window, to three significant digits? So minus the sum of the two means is -2.01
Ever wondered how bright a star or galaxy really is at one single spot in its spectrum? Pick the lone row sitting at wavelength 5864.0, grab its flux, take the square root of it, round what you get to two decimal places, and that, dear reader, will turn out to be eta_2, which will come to 1.01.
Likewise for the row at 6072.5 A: 1.03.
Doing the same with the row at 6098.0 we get 1.02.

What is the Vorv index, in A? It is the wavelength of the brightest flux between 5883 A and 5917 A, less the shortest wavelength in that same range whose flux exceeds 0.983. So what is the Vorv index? 25.5 A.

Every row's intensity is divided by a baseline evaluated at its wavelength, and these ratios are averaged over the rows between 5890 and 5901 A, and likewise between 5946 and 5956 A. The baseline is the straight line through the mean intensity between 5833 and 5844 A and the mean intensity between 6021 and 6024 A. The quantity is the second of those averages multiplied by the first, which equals 0.80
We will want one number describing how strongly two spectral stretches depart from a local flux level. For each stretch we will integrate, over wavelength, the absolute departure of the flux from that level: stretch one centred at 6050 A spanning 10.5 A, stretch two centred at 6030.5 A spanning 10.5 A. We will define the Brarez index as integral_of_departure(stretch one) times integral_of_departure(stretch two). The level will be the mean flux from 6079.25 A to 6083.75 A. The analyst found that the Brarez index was 0.88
